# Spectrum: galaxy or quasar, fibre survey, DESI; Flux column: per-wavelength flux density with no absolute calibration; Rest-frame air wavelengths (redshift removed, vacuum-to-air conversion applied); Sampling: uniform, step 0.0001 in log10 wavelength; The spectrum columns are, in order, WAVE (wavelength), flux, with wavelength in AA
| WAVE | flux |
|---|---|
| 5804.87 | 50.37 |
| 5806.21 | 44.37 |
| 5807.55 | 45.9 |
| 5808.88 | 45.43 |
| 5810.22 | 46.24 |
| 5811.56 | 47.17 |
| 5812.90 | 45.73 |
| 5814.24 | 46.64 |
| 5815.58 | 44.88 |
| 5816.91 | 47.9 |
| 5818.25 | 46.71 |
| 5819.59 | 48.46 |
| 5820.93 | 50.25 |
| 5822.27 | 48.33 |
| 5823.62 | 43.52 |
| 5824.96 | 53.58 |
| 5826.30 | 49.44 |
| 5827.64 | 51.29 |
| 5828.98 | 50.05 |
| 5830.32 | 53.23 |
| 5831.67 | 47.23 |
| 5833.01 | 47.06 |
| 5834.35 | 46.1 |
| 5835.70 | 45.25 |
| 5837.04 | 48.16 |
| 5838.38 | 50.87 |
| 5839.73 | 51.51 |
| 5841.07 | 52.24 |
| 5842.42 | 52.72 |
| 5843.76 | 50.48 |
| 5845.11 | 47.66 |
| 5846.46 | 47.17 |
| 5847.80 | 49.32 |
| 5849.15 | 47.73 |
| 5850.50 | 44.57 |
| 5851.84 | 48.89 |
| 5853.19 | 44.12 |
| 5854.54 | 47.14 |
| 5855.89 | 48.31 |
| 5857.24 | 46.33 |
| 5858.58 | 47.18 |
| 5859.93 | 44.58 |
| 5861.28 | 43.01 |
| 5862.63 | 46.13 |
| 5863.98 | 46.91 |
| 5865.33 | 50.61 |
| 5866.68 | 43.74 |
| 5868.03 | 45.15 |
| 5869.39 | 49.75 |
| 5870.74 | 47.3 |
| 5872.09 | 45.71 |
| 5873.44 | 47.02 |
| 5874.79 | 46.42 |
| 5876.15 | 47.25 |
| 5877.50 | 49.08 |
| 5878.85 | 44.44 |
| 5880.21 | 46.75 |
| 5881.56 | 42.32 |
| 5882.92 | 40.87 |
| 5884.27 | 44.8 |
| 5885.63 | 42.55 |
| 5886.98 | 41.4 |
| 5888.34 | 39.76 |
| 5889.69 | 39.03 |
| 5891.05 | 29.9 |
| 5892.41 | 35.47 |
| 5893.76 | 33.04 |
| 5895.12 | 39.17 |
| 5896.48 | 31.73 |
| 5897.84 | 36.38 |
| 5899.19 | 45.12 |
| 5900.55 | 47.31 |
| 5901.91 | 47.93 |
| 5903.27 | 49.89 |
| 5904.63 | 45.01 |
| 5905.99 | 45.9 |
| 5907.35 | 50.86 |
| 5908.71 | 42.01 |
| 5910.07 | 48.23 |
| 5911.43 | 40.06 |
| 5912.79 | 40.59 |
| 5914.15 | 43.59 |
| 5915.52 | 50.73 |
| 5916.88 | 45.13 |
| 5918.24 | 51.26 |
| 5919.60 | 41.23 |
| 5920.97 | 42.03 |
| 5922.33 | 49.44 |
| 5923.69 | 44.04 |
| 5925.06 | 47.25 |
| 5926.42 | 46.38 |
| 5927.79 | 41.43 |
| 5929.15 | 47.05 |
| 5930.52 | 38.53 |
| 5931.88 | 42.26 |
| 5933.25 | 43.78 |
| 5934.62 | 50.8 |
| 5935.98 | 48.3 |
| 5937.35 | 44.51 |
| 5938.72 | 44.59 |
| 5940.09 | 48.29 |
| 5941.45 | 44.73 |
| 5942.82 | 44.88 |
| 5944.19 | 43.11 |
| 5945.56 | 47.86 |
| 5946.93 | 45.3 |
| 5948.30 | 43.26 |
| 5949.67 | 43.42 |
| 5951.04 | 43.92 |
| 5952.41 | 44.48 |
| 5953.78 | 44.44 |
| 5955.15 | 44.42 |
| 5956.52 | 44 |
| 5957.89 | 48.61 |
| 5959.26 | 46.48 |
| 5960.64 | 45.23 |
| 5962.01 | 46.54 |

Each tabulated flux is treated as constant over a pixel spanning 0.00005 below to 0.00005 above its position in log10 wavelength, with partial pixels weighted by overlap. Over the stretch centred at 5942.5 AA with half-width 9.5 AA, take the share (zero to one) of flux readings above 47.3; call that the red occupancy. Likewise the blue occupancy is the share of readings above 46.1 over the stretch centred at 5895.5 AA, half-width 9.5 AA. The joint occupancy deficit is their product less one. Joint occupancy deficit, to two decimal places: -0.94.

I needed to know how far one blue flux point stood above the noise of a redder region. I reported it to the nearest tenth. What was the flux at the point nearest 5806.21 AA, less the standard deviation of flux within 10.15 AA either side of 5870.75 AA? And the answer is 42.3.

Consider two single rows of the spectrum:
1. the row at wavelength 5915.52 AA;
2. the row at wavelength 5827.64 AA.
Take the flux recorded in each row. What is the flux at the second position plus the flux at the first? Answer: 102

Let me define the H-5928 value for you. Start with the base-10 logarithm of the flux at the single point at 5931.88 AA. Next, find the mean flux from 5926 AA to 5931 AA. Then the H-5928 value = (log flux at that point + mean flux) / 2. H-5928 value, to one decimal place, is 22.5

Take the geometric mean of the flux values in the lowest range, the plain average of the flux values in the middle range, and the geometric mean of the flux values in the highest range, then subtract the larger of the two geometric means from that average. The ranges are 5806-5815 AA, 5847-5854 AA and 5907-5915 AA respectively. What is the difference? 1.0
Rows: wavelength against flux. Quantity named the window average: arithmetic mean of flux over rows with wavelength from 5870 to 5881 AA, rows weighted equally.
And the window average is 46.7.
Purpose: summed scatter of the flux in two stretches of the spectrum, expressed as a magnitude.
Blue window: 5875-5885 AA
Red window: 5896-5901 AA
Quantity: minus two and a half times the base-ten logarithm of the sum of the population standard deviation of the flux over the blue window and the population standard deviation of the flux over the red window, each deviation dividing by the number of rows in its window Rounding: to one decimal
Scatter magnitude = -2.4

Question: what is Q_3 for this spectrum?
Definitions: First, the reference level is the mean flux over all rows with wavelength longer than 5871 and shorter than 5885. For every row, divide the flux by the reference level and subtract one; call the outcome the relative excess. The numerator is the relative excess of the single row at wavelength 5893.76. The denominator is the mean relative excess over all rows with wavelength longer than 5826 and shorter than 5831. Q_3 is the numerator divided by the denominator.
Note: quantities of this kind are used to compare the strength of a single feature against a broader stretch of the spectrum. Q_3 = -2.2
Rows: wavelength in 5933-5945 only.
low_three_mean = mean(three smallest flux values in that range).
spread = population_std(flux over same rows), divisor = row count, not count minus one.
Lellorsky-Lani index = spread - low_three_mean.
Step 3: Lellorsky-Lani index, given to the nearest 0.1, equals -41.4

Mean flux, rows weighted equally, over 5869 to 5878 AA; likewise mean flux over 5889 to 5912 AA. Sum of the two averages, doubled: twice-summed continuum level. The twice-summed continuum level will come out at 178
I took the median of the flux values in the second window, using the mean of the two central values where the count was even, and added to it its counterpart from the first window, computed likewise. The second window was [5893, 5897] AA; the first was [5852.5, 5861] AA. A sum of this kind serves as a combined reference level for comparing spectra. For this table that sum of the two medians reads 79.8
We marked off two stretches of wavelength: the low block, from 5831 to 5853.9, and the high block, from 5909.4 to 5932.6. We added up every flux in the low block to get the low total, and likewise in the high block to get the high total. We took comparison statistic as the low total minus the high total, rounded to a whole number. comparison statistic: 62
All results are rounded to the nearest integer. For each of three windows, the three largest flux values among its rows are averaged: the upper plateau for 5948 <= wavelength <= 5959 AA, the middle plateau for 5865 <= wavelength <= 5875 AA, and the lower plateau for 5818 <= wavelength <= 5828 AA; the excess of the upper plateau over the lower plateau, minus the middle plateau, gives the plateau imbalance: -55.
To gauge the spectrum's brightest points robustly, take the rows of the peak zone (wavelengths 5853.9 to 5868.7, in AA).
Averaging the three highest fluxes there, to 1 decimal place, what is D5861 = 48.7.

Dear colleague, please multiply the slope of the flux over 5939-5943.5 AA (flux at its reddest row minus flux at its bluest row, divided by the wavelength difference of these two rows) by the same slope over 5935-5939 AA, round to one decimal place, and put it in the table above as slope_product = 1.7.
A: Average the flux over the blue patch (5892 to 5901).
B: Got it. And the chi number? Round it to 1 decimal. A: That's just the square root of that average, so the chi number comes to 6.2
